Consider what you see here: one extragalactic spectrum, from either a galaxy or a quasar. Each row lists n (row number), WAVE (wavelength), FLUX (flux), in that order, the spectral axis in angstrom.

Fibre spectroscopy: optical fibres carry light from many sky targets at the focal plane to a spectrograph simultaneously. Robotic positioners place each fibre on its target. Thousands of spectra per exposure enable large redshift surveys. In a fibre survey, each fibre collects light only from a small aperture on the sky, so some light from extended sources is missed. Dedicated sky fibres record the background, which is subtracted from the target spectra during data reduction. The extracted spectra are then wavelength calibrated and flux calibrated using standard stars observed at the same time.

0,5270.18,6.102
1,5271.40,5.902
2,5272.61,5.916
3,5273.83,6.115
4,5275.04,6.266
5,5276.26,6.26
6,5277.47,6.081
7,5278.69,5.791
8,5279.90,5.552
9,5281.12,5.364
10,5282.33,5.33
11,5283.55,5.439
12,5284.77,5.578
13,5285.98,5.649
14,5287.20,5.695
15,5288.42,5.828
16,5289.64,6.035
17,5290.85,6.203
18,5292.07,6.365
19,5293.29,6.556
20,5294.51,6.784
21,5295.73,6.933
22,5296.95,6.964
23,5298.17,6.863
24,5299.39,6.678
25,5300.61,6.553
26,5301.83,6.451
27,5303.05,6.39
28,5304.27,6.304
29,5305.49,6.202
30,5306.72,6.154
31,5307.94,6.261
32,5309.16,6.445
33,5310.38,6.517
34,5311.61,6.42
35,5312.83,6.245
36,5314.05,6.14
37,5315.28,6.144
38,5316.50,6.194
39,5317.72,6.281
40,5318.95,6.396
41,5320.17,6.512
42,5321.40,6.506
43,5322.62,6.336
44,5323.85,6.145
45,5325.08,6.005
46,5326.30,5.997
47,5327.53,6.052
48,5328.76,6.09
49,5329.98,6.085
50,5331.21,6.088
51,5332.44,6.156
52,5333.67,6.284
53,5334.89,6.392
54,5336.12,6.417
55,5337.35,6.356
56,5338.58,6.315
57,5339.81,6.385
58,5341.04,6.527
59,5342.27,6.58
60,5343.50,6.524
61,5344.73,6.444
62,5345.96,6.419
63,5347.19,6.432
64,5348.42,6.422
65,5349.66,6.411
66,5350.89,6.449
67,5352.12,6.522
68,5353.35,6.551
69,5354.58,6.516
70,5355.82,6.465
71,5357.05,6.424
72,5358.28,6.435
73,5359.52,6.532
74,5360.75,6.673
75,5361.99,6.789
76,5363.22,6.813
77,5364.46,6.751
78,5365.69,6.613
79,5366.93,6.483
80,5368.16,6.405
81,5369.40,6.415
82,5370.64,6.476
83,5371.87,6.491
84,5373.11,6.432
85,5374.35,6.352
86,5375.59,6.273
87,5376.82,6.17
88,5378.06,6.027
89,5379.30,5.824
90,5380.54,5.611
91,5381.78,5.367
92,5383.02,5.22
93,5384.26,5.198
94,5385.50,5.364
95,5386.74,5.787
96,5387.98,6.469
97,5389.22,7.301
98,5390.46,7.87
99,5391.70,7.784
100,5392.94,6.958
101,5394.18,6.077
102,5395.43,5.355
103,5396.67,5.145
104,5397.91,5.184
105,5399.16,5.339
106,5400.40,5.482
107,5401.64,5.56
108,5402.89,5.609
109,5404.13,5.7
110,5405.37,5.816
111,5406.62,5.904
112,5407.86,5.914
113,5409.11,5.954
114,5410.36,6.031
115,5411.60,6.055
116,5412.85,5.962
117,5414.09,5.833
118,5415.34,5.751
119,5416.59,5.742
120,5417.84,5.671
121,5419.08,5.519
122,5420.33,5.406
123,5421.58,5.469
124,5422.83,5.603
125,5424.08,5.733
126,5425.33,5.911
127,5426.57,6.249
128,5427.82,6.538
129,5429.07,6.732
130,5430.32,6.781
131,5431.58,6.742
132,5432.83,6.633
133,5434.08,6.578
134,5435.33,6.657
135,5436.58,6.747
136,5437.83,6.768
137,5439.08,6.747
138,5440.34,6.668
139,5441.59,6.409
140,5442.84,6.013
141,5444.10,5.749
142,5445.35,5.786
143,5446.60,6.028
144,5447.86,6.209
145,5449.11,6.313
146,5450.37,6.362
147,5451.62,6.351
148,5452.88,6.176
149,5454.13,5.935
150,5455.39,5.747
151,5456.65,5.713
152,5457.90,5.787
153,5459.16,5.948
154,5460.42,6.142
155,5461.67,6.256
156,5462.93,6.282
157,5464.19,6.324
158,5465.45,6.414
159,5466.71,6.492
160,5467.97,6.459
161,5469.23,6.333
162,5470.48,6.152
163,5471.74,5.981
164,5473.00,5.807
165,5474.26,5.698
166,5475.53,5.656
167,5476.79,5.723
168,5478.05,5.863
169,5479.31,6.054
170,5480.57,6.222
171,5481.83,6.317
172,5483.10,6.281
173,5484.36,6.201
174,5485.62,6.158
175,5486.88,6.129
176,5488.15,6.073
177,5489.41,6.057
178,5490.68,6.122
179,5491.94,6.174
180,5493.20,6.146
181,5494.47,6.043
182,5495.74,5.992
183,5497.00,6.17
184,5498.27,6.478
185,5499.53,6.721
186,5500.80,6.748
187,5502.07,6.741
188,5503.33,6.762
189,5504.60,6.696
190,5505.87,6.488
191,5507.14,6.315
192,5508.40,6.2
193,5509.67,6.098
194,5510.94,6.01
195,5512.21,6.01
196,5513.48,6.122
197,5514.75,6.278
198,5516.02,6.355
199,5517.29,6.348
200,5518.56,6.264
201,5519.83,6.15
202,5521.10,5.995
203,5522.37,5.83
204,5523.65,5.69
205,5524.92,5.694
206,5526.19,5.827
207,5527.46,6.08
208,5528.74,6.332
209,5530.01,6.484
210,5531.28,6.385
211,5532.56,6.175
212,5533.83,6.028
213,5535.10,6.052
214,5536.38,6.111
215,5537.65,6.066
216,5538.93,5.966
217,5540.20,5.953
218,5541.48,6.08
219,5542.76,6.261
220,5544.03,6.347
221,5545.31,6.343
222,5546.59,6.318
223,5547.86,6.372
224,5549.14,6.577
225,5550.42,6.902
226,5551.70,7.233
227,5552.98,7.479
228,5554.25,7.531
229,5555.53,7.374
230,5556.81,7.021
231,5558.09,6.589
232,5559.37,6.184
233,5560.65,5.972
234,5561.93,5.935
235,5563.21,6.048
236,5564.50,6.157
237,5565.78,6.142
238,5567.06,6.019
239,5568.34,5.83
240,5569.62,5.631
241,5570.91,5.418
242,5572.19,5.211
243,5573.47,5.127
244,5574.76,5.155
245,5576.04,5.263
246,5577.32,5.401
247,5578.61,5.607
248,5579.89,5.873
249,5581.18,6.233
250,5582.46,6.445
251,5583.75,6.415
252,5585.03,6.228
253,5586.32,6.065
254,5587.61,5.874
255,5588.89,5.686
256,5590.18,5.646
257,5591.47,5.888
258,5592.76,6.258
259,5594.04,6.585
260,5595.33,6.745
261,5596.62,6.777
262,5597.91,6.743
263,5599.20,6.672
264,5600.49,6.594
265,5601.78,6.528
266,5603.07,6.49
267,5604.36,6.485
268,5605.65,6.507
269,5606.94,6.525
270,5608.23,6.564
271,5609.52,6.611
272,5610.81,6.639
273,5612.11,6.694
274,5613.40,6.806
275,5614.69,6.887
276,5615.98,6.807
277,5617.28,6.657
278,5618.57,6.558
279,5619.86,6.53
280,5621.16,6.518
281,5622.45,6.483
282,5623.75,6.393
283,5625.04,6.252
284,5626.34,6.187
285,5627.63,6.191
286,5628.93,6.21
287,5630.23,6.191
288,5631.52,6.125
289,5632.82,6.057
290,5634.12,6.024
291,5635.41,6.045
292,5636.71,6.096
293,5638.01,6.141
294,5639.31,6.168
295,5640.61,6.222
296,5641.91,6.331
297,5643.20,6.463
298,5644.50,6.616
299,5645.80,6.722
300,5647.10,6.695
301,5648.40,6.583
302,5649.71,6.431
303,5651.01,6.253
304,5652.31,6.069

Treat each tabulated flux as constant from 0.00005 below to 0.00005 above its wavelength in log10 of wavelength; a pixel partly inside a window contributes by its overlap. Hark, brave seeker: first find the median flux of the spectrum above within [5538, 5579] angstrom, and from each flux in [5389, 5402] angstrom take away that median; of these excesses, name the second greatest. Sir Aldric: 1.7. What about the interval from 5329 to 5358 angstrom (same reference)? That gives 0.4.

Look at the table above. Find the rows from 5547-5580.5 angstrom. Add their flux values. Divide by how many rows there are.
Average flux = 6.16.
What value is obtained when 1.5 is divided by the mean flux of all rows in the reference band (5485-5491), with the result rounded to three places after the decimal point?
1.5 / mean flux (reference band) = 0.246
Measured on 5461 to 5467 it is 0.236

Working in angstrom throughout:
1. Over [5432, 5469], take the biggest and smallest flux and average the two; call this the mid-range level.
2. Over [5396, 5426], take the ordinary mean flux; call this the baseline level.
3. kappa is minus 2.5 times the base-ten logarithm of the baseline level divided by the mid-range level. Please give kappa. 0.10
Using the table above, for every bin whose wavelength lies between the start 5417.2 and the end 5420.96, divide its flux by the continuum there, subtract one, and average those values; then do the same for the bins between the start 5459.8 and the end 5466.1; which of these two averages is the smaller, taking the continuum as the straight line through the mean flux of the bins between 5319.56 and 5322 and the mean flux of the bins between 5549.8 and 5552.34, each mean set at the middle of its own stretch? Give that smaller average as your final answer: -0.18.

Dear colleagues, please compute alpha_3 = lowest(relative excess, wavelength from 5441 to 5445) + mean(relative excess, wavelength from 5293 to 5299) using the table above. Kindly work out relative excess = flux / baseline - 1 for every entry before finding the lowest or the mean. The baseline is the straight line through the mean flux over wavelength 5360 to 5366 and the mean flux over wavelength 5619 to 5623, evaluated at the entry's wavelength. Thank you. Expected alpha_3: -0.132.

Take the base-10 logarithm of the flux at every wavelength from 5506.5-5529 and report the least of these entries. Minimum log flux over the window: 0.755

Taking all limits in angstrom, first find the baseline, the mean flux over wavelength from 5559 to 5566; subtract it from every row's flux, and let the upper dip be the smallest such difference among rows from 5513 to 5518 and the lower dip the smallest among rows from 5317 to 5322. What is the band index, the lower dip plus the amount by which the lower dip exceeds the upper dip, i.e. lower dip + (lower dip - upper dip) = 0.4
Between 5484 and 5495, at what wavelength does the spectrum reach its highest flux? 5484.36 angstrom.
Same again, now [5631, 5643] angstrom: 5641.91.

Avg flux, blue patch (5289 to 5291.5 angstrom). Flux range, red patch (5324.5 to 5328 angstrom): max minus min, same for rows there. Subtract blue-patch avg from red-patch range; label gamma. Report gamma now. -6.1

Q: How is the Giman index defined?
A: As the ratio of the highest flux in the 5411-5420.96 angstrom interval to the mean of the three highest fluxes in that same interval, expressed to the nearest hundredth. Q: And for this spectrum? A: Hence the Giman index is 1.02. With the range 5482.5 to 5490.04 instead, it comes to 1.01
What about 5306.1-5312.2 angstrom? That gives 1.01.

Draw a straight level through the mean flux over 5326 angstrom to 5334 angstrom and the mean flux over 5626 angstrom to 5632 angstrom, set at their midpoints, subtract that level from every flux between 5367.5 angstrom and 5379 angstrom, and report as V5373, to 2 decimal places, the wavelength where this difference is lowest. 5378.06 angstrom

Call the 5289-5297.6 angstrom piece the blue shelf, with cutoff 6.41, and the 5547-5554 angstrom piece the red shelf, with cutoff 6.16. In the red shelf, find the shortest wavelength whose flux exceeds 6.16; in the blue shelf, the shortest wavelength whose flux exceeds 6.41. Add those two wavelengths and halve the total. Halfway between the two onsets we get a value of 5420.6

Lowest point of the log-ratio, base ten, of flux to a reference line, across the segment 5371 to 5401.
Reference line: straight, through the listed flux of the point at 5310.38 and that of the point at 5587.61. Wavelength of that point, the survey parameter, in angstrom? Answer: 5396.67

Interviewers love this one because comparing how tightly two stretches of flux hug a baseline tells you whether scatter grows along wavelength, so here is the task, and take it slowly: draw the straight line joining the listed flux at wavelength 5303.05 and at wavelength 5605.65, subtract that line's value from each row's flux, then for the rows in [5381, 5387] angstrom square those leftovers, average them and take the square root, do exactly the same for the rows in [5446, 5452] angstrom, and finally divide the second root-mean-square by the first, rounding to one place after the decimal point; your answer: 0.2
